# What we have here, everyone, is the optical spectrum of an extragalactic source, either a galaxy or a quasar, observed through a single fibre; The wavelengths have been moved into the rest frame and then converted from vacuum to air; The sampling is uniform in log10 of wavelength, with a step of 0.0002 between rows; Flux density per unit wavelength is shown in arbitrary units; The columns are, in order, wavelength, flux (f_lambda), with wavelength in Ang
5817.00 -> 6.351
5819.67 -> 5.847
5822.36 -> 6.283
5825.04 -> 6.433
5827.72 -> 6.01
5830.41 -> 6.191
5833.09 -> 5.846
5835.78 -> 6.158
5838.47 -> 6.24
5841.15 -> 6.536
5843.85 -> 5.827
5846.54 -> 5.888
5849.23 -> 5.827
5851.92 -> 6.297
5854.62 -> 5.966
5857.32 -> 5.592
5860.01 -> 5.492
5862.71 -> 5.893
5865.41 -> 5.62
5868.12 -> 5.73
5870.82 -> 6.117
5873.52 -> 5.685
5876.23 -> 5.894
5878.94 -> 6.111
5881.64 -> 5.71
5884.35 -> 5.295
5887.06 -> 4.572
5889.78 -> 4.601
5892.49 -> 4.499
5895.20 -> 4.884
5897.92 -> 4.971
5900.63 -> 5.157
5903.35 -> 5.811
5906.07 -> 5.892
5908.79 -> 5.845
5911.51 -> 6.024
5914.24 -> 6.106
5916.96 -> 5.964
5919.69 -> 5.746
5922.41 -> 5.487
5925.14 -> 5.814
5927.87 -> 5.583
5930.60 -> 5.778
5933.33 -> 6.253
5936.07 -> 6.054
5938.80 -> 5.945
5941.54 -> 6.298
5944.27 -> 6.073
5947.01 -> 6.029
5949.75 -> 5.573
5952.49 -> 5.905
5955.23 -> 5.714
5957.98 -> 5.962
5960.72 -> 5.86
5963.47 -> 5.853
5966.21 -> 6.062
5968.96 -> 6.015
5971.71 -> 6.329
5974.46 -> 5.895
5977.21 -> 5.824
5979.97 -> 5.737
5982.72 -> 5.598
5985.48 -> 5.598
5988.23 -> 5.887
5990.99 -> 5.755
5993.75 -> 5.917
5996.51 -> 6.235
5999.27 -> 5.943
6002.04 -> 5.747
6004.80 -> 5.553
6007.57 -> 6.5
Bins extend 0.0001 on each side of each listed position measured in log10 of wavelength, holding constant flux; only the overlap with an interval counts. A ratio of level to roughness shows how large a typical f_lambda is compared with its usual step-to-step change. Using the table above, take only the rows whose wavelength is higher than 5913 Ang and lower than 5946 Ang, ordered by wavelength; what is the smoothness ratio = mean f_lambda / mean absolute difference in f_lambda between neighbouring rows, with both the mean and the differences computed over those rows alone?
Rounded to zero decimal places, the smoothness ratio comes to 24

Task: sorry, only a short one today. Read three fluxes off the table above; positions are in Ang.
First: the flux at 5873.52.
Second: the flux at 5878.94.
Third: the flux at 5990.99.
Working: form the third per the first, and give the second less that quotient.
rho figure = 5.10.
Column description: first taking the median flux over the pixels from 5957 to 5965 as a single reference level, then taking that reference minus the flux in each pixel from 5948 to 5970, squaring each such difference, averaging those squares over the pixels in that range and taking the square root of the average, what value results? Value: 0.15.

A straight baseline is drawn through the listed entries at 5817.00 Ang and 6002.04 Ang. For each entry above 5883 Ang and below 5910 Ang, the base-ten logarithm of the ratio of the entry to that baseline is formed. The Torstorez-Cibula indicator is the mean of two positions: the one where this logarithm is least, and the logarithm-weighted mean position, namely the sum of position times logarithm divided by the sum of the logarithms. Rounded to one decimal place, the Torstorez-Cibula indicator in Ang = 5892.8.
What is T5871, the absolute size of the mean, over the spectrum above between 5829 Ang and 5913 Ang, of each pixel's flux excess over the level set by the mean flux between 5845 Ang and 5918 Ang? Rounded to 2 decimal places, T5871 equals 0.07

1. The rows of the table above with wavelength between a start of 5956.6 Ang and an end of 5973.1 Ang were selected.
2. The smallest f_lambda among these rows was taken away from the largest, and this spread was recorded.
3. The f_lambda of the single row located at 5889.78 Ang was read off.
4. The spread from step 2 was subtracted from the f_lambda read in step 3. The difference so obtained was 4.1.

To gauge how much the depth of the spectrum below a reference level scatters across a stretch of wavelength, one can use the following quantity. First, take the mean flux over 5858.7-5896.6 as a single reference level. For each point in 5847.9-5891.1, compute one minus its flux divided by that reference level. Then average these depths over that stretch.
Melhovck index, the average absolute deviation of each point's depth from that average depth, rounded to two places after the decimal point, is 0.06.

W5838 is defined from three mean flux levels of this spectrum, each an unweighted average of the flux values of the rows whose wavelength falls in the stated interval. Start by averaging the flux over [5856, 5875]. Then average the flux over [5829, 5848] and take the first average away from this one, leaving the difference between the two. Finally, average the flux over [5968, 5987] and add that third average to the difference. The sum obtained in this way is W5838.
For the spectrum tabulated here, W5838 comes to 6.22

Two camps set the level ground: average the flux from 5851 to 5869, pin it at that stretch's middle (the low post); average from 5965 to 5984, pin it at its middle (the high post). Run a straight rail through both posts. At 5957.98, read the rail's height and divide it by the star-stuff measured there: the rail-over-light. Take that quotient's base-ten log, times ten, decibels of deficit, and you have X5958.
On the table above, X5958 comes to 0.0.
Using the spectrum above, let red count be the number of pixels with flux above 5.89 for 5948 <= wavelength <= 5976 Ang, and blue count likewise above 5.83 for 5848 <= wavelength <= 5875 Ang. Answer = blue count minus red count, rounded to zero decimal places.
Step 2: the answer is -2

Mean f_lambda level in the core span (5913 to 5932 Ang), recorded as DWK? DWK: 5.78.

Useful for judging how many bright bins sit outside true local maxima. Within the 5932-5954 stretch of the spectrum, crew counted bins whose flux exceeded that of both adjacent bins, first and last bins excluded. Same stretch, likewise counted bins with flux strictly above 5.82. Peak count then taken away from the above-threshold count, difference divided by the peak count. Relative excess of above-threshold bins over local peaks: 6.0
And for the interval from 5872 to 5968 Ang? 1.0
